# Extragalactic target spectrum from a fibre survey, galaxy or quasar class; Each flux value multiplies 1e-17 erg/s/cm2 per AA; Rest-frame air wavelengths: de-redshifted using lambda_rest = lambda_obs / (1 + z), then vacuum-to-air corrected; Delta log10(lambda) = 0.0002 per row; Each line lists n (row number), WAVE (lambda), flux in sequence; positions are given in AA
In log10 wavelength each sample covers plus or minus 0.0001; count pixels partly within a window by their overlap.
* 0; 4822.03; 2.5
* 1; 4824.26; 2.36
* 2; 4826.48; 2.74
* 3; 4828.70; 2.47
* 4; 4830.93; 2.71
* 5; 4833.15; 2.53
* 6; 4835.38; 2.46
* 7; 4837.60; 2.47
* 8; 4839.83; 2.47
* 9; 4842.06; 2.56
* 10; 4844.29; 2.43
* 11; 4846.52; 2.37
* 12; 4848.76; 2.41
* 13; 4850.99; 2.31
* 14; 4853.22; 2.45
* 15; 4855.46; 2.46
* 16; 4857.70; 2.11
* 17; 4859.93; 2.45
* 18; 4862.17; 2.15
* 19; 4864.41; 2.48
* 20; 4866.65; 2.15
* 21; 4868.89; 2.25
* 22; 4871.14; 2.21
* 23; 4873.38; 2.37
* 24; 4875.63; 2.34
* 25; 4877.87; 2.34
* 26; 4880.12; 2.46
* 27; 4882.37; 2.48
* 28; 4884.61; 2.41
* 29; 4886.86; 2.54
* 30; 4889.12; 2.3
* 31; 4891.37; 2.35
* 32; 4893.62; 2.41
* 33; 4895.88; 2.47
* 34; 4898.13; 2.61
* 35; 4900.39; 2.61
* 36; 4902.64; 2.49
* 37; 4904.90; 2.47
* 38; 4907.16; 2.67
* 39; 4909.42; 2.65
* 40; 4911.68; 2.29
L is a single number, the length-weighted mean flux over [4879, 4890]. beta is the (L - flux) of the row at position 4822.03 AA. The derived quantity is -0.06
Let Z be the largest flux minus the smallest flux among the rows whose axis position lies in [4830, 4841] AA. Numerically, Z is 0.25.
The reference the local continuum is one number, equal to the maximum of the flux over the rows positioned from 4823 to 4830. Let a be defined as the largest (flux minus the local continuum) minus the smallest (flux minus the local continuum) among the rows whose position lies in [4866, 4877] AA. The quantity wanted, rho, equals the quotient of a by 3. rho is 0.073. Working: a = 0.220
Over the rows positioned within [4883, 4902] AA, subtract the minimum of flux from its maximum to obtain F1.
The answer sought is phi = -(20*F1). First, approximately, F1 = 0.31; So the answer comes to -6.2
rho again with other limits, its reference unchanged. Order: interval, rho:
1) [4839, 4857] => 0.083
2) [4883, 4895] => 0.080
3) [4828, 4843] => 0.083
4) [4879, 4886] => 0.023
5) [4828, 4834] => 0.080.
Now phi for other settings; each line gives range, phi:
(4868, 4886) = -5.4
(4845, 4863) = -7.0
